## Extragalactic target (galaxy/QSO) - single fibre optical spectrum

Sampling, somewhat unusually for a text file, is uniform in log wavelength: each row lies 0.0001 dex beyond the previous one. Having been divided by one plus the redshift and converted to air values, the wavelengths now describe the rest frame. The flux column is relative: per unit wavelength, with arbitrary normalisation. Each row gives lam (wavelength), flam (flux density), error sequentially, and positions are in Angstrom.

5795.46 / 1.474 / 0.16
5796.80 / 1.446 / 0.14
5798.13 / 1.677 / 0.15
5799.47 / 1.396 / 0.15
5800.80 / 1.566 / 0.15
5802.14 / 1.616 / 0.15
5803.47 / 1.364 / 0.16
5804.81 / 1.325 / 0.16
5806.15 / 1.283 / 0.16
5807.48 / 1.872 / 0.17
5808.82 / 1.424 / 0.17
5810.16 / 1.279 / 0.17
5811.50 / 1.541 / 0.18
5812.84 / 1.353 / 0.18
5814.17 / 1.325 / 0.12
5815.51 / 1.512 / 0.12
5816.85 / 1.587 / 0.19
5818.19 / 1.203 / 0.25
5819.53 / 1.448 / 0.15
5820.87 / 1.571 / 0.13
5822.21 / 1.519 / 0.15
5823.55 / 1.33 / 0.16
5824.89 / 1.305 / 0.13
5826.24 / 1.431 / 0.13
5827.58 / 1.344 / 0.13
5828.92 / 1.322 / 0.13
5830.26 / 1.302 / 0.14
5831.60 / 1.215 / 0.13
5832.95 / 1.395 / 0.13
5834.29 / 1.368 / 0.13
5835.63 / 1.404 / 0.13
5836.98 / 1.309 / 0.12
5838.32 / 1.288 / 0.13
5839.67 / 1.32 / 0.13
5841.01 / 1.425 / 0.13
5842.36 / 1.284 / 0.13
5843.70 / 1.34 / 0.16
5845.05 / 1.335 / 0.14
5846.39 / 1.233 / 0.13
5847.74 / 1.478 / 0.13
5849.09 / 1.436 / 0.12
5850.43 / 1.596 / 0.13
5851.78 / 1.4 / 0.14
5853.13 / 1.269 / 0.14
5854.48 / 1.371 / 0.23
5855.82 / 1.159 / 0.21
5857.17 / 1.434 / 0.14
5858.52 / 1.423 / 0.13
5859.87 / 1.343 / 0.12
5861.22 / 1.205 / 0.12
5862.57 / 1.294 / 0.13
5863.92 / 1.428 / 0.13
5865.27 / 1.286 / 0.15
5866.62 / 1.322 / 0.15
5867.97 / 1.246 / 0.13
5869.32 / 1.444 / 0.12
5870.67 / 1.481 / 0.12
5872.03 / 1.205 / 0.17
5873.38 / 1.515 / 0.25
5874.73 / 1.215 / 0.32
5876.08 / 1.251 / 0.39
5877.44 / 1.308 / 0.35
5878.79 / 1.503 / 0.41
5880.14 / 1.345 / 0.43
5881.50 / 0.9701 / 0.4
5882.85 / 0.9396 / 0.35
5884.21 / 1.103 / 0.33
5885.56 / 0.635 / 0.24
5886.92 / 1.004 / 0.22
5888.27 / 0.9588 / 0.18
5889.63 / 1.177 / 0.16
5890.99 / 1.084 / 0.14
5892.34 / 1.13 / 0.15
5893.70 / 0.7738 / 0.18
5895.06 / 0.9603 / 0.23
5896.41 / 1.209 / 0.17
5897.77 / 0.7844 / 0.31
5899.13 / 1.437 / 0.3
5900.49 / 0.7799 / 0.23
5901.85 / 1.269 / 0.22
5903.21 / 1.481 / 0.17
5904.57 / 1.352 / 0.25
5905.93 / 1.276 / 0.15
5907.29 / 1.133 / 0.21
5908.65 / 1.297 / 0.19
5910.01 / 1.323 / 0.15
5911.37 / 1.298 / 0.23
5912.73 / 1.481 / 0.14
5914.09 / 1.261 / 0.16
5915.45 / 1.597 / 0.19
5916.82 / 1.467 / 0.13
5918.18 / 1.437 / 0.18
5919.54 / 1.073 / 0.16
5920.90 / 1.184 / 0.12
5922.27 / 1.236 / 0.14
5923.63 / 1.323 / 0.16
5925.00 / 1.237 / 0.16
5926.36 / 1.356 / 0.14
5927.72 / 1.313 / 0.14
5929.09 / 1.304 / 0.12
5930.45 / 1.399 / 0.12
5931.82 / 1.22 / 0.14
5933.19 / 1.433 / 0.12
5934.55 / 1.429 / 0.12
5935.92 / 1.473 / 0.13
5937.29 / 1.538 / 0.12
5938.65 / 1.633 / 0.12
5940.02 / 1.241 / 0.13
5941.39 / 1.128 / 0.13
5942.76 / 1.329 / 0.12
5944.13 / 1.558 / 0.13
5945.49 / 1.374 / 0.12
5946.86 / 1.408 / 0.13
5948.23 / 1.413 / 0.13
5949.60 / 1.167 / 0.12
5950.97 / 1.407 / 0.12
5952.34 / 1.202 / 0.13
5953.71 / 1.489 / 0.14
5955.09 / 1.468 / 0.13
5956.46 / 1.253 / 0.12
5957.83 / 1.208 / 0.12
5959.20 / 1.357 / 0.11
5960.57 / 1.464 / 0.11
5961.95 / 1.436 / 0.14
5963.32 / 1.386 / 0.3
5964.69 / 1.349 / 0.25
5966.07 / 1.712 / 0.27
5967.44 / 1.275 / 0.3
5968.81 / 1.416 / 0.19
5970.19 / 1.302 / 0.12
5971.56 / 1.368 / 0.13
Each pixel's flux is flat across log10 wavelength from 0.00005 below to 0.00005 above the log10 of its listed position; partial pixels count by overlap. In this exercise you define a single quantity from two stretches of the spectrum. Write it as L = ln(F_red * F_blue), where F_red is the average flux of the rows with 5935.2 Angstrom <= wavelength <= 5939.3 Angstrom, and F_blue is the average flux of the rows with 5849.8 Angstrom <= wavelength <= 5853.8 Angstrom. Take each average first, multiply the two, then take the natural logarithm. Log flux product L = 0.79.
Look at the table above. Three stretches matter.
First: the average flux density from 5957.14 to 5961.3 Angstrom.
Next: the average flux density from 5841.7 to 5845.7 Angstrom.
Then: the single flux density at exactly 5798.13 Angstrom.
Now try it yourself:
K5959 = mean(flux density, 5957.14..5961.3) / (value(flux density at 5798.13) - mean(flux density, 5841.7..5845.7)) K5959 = 4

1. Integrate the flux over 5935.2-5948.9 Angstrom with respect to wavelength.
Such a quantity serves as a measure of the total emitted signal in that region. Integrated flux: 19.3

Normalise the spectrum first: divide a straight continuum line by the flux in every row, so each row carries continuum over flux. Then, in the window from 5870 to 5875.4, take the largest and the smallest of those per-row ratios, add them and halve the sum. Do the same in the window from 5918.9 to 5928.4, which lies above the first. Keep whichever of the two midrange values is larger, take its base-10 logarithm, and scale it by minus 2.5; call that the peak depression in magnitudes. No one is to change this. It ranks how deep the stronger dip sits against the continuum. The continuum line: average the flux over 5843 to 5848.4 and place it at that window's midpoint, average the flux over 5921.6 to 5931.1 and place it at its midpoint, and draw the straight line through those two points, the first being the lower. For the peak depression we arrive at -0.10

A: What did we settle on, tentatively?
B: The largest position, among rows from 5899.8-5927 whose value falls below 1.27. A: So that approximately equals 5925.00 Angstrom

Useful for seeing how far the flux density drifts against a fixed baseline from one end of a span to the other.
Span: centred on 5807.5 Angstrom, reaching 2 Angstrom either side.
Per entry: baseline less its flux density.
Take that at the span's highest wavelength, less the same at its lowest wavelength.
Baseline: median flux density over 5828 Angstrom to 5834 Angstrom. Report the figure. -0.14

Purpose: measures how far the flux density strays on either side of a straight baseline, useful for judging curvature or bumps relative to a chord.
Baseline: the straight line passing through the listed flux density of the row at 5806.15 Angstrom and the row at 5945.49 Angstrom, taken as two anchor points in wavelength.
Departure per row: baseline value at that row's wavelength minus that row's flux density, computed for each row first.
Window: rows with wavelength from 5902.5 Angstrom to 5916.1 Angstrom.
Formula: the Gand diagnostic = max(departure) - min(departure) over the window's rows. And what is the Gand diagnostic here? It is 0.46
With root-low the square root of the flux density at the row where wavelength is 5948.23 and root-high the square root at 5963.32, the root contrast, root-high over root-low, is 0.99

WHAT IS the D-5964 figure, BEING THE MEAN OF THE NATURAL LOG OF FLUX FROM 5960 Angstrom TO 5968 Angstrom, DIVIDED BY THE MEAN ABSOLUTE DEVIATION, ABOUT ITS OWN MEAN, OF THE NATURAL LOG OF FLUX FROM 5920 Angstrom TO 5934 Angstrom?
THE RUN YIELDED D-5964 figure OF 7.1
